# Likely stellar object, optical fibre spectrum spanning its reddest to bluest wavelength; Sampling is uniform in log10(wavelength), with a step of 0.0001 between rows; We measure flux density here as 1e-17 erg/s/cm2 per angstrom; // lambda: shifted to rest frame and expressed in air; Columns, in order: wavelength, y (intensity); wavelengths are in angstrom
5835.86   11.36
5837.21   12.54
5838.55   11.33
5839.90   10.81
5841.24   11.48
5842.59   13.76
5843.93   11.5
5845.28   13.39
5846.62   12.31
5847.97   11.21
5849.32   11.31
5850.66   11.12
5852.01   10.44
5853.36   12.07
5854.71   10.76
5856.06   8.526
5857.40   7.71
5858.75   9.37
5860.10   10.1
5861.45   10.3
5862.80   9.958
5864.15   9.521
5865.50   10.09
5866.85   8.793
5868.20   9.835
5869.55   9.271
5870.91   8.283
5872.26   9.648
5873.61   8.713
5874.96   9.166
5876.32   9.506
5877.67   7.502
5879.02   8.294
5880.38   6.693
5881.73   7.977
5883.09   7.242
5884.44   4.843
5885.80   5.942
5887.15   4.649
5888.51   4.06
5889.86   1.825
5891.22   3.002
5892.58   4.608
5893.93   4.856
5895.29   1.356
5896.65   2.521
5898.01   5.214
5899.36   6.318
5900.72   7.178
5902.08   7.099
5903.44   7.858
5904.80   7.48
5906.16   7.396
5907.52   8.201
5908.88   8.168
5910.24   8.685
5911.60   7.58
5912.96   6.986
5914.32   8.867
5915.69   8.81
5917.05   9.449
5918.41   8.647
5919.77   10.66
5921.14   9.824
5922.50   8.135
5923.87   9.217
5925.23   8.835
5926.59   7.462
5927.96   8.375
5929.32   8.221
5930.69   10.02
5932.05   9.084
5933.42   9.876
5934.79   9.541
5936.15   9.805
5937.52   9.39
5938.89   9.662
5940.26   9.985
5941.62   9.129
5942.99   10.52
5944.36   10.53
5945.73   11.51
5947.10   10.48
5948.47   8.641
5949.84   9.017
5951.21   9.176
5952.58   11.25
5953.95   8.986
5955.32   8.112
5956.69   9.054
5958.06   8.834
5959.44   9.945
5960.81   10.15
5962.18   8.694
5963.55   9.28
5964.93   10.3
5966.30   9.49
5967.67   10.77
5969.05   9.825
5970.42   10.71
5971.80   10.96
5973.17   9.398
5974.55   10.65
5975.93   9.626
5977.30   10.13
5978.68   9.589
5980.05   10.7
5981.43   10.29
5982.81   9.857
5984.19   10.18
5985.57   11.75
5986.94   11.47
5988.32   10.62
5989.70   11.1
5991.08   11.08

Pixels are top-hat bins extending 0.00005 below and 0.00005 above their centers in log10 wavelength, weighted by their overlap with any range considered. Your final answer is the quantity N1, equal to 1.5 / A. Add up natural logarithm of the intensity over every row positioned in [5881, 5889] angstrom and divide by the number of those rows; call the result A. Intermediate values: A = 1.73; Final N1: 0.87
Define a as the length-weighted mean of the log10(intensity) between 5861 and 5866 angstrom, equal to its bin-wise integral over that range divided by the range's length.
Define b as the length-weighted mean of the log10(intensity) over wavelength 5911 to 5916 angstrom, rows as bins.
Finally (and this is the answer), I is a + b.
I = 1.90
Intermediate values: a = 1.00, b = 0.901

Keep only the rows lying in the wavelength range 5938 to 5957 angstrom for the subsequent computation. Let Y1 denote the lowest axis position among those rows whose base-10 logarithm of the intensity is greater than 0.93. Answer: 5938.89 angstrom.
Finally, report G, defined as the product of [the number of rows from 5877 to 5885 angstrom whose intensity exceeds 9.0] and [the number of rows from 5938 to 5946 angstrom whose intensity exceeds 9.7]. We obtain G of 0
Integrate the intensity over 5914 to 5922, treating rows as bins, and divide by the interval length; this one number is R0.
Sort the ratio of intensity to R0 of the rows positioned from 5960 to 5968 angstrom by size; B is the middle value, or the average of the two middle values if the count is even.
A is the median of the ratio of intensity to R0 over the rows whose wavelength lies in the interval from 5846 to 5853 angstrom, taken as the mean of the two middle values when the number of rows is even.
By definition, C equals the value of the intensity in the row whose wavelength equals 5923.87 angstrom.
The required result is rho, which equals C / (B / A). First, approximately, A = 1.20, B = 1.05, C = 9.217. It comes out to 11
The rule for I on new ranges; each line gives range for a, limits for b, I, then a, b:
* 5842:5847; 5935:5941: 2.09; 1.11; 0.987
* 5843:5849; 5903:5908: 1.97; 1.08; 0.887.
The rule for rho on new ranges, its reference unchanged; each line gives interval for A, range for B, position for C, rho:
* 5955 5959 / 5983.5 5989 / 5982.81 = 8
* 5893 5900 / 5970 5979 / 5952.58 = 5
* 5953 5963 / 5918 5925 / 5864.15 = 9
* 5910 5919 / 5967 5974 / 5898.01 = 4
